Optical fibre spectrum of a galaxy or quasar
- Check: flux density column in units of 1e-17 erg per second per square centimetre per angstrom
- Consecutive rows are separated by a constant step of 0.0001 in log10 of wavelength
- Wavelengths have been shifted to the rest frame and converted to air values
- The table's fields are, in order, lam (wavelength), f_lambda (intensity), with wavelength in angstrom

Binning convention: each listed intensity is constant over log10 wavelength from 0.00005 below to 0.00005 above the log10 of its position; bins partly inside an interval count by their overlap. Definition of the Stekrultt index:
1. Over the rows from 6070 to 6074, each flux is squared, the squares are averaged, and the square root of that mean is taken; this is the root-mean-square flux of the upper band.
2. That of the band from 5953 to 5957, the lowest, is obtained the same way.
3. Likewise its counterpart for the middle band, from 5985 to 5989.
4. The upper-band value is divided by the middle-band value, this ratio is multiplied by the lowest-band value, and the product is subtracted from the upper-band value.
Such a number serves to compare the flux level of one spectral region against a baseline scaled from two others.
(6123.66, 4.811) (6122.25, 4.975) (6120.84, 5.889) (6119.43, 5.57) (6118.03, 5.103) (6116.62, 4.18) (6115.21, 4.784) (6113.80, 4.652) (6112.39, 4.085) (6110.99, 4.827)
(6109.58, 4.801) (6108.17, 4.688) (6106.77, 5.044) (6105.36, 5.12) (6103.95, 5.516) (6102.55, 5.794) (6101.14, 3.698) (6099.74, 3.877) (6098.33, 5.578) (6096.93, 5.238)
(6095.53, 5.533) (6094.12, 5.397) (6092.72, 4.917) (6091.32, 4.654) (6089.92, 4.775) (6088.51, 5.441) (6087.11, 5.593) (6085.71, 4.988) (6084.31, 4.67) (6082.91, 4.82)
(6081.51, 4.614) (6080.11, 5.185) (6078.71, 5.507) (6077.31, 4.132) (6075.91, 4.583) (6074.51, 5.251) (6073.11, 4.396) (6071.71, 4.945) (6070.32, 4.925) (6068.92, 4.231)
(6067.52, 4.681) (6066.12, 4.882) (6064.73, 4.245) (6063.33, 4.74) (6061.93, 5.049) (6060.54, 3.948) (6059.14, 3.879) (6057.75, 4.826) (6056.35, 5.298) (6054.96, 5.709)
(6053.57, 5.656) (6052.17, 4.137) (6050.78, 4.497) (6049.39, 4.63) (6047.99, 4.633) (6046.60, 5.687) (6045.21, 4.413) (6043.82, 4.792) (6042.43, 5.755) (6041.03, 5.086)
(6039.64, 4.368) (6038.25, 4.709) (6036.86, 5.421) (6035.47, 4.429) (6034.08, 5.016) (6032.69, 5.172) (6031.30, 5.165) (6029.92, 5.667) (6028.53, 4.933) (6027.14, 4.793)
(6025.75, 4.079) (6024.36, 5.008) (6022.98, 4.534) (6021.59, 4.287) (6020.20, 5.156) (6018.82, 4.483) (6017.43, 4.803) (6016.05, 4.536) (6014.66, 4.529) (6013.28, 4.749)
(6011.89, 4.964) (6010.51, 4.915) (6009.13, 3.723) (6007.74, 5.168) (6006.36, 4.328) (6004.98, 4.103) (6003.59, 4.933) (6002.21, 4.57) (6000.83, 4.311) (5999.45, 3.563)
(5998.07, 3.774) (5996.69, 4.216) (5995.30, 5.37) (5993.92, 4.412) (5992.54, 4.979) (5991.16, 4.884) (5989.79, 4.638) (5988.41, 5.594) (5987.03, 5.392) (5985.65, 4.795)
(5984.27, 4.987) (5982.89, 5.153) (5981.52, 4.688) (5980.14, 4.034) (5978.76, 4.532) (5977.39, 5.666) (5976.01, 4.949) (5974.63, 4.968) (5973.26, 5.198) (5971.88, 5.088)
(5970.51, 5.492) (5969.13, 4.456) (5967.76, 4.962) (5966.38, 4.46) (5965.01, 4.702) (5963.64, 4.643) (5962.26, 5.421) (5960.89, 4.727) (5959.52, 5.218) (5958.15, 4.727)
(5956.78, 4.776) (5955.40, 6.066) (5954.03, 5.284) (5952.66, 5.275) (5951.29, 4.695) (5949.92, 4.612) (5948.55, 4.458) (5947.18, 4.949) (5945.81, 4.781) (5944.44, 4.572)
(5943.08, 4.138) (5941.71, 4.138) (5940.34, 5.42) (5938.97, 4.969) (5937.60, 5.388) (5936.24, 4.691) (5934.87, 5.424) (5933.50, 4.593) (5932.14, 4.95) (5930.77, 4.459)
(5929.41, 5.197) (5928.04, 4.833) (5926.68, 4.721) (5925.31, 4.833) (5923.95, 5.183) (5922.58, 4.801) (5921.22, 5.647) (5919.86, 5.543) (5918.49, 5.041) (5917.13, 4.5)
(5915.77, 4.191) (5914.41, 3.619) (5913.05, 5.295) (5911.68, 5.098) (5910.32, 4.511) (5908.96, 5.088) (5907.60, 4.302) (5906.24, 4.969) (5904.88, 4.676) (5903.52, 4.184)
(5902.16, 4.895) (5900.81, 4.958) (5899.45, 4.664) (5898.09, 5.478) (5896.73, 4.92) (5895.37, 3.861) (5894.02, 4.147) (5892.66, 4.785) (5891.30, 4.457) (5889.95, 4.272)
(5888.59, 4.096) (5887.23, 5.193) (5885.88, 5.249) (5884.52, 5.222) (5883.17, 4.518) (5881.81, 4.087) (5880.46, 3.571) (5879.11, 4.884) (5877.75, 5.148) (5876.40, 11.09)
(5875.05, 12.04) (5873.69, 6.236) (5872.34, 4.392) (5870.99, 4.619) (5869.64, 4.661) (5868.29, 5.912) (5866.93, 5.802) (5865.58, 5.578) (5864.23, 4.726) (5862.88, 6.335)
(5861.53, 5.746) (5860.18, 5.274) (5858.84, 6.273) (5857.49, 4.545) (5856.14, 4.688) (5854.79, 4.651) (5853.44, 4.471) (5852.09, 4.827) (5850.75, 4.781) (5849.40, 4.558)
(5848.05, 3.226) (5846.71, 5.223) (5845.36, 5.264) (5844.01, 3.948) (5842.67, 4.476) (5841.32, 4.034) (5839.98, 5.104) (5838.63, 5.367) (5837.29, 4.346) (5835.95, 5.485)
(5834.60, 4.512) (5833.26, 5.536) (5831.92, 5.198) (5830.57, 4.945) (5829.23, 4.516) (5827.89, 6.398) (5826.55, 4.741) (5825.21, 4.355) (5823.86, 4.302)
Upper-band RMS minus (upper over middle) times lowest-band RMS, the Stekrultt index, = -0.1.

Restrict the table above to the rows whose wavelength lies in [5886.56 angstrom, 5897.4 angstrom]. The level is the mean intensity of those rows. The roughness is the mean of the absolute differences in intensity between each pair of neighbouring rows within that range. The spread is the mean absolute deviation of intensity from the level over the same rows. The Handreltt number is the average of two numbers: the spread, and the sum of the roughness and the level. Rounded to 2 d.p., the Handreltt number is 2.69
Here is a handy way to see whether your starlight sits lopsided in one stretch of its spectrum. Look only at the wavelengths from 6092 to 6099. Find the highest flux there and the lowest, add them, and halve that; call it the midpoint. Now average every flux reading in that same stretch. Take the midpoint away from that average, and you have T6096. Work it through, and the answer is 0.09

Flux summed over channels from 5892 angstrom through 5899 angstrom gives 23.2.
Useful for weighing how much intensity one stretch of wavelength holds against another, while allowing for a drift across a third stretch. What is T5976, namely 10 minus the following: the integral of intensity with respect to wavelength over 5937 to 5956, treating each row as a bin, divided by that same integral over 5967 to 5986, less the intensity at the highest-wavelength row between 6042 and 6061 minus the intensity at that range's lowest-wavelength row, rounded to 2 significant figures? 7.2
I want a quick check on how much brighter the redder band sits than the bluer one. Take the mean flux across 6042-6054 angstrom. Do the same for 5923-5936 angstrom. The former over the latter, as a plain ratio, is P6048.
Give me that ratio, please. 1.00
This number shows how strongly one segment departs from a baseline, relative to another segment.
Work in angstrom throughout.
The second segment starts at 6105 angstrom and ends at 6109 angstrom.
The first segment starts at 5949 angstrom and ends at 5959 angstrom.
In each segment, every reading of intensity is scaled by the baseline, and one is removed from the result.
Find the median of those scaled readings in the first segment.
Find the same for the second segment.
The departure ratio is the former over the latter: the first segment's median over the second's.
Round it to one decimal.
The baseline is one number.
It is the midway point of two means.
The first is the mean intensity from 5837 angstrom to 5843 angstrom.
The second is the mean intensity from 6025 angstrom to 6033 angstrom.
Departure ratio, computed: -0.2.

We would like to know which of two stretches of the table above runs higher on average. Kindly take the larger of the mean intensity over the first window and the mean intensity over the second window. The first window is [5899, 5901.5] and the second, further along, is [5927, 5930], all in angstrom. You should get 5.0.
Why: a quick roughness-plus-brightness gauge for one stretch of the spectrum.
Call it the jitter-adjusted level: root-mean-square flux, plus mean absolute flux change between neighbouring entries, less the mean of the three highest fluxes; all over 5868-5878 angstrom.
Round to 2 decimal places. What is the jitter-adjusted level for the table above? -0.16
